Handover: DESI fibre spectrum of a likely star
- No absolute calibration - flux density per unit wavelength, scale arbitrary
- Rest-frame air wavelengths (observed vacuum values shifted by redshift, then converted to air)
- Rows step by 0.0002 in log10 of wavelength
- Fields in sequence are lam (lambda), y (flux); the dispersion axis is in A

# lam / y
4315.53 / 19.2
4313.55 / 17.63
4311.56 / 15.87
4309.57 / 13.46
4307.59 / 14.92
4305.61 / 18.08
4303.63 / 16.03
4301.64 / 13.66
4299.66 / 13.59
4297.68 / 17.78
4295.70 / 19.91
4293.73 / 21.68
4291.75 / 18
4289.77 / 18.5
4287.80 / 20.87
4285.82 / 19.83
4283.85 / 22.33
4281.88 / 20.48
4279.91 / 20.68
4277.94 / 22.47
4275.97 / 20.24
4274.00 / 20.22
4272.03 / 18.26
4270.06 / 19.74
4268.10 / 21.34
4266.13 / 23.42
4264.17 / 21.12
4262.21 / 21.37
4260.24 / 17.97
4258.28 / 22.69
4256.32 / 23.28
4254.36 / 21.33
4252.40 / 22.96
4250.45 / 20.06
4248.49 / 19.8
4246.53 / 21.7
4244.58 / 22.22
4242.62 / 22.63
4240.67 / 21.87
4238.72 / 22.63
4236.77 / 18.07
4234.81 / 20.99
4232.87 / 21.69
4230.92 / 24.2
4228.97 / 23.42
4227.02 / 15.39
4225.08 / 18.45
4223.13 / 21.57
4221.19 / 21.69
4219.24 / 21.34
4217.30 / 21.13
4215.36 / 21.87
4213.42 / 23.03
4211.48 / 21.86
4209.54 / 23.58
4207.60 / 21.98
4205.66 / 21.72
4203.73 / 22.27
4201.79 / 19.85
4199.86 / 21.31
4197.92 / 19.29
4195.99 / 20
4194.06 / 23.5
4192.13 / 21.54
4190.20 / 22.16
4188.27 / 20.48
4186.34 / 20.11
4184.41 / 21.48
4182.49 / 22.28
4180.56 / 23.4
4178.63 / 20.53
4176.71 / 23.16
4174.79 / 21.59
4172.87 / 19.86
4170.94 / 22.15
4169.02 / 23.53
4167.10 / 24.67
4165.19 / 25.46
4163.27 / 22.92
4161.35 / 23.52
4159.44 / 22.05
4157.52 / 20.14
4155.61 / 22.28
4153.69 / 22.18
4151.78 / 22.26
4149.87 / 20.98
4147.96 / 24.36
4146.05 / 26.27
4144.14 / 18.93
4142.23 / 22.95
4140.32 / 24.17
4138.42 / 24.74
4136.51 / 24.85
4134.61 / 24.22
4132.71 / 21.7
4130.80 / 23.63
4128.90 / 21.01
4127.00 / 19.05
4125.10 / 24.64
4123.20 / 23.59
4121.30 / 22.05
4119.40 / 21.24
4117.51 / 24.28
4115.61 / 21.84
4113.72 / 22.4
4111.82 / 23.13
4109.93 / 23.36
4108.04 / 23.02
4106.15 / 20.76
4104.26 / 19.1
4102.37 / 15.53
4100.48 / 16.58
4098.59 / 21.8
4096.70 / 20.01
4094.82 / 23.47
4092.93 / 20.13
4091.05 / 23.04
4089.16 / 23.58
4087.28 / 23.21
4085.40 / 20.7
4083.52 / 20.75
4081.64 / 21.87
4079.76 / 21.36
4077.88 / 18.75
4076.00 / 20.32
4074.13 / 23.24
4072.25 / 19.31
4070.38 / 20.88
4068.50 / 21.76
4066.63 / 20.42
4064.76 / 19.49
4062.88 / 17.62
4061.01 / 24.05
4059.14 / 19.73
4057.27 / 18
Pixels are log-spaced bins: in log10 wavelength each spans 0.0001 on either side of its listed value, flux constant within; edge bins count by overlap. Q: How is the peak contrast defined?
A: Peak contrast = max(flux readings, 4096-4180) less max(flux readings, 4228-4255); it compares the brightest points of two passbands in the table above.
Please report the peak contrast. 2.1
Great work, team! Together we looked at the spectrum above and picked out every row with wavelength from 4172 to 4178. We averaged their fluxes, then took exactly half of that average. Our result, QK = 10.8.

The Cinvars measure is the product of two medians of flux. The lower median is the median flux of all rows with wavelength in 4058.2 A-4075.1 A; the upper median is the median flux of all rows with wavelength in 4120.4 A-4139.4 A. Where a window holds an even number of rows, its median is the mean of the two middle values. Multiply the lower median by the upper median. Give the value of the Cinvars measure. 482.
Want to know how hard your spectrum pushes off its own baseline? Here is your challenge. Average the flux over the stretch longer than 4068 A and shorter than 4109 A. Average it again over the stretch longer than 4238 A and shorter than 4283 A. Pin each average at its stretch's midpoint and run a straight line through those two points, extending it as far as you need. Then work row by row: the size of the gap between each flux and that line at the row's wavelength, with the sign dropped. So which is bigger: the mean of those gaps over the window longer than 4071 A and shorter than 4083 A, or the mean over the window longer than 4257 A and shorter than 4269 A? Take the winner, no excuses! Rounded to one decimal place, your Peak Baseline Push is 1.3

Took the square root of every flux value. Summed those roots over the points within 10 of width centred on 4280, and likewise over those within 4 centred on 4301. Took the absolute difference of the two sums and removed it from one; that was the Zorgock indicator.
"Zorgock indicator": -15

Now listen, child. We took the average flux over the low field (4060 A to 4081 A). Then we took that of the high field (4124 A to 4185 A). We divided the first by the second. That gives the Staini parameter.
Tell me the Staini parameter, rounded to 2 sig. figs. 0.91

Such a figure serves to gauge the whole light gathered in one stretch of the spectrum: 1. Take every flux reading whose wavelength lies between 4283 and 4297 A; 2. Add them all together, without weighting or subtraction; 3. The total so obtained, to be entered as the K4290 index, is 141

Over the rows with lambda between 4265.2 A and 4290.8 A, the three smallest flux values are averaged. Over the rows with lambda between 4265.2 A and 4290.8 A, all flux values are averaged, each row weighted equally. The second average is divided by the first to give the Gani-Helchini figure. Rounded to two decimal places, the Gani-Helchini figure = 1.10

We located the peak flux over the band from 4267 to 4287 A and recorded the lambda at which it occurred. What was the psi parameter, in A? 4277.94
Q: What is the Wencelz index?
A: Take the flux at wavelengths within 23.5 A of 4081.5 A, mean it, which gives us 20.7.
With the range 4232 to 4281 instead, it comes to 21.1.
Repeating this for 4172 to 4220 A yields 21.6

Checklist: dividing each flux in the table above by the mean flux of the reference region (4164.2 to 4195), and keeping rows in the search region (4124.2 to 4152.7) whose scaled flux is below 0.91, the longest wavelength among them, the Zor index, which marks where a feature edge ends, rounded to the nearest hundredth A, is 4144.14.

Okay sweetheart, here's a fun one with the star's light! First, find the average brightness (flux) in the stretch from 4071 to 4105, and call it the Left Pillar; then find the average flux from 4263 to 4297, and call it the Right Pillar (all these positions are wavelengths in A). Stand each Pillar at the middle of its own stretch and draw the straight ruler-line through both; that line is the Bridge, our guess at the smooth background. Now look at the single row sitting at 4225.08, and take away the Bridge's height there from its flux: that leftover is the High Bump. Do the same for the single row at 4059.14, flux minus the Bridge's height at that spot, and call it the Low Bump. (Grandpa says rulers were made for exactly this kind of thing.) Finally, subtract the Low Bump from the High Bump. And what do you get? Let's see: -1.1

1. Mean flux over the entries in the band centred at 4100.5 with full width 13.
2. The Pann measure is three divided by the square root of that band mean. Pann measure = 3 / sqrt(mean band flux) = 0.678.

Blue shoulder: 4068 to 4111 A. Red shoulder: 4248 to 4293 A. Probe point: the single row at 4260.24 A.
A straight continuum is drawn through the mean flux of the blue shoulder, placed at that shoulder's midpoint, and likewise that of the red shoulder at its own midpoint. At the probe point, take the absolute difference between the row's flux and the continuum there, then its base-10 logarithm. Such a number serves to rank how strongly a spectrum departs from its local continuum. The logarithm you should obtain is 0.4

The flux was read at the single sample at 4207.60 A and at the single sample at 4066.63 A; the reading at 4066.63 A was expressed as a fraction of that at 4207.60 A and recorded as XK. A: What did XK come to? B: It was 0.93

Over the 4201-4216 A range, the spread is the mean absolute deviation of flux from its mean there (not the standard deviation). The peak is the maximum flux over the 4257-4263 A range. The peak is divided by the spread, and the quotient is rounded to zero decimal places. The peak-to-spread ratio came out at 32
